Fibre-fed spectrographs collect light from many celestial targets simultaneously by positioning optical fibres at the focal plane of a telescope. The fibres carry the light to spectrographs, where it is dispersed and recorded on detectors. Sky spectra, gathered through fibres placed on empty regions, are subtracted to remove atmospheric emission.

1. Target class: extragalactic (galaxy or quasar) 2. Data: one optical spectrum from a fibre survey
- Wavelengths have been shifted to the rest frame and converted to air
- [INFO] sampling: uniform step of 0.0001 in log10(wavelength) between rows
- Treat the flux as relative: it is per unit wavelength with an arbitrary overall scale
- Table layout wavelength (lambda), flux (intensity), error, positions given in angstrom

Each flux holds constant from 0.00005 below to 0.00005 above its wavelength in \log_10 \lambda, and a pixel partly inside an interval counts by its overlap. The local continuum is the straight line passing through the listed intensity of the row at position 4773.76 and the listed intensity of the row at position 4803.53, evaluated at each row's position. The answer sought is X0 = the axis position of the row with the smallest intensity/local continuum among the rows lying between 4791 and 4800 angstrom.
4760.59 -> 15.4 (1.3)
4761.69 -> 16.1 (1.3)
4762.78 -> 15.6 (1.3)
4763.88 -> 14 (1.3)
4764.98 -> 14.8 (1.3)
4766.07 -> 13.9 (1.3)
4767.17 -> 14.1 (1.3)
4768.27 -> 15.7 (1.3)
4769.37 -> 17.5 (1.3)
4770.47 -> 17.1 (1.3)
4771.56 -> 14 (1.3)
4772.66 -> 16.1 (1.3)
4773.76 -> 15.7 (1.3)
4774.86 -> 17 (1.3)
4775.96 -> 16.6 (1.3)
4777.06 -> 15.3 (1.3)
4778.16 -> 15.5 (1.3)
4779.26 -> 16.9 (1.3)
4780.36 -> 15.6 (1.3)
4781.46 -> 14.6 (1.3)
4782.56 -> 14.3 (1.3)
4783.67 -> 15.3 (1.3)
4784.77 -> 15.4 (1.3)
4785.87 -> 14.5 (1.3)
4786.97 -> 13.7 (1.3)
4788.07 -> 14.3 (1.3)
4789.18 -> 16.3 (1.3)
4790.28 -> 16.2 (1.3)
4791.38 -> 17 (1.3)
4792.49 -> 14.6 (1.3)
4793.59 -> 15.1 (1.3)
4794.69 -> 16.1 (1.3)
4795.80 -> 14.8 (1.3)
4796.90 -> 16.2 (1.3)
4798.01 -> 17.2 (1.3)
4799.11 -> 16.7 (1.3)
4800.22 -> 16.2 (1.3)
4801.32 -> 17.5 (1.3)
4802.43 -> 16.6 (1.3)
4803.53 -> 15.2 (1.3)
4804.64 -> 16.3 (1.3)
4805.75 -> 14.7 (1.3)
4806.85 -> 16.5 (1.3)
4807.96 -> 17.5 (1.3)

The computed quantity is 4792.49 angstrom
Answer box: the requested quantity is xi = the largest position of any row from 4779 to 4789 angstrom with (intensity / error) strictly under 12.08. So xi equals 4788.07 angstrom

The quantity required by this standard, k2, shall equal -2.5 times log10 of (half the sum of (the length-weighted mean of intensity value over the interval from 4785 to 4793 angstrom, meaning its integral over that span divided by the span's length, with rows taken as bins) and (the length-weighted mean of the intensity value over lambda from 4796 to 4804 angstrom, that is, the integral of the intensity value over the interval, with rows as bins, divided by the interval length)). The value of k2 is -3.00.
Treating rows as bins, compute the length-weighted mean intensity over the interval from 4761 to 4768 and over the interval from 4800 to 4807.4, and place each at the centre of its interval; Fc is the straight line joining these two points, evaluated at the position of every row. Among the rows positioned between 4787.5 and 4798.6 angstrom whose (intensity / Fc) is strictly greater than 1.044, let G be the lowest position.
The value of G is 4791.38 angstrom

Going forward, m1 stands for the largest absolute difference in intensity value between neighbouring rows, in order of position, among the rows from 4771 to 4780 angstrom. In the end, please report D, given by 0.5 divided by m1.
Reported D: 0.24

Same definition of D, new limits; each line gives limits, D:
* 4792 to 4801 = 0.36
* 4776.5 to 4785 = 0.36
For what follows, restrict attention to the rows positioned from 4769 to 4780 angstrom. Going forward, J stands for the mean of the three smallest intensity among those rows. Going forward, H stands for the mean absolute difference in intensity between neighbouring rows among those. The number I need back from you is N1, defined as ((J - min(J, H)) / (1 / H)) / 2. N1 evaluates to 8.10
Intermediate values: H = 1.18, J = 14.9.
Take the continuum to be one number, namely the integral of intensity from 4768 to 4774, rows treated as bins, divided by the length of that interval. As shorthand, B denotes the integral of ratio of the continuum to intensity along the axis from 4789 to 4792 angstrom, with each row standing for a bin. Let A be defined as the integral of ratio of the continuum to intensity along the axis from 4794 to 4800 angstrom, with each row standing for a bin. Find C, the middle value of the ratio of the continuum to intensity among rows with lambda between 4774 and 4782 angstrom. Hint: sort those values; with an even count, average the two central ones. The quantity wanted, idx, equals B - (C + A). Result -4.1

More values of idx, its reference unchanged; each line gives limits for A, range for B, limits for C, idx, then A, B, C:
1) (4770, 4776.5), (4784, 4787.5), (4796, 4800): -3.6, 6.5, 3.9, 0.961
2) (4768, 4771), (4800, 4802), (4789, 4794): -2.0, 2.9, 1.9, 0.991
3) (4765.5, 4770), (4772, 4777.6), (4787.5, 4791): -0.2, 4.8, 5.6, 0.991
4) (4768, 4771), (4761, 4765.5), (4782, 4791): 0.8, 2.9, 4.8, 1.078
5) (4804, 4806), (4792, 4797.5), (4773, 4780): 2.7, 2.1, 5.8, 0.995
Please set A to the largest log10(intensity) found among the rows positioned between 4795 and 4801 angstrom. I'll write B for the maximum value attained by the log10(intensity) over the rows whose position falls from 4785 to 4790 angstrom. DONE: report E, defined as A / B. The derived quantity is 1.02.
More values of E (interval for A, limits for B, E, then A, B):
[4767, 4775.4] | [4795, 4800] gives 1.01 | 1.24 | 1.24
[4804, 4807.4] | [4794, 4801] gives 0.99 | 1.22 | 1.24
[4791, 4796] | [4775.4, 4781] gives 1.00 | 1.23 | 1.23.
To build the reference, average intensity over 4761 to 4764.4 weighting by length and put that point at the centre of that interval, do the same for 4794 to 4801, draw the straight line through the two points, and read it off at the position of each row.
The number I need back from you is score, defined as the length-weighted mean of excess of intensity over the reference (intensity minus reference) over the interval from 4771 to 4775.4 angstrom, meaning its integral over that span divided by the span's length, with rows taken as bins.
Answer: 0.16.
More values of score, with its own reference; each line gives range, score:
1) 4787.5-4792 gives -0.09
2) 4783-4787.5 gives -1.16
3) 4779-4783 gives -0.50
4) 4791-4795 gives -0.48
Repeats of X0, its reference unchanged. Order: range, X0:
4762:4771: 4766.07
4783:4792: 4786.97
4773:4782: 4781.46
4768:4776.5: 4771.56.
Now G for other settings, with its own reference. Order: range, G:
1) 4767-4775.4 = 4768.27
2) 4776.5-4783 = 4779.26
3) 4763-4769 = 4768.27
